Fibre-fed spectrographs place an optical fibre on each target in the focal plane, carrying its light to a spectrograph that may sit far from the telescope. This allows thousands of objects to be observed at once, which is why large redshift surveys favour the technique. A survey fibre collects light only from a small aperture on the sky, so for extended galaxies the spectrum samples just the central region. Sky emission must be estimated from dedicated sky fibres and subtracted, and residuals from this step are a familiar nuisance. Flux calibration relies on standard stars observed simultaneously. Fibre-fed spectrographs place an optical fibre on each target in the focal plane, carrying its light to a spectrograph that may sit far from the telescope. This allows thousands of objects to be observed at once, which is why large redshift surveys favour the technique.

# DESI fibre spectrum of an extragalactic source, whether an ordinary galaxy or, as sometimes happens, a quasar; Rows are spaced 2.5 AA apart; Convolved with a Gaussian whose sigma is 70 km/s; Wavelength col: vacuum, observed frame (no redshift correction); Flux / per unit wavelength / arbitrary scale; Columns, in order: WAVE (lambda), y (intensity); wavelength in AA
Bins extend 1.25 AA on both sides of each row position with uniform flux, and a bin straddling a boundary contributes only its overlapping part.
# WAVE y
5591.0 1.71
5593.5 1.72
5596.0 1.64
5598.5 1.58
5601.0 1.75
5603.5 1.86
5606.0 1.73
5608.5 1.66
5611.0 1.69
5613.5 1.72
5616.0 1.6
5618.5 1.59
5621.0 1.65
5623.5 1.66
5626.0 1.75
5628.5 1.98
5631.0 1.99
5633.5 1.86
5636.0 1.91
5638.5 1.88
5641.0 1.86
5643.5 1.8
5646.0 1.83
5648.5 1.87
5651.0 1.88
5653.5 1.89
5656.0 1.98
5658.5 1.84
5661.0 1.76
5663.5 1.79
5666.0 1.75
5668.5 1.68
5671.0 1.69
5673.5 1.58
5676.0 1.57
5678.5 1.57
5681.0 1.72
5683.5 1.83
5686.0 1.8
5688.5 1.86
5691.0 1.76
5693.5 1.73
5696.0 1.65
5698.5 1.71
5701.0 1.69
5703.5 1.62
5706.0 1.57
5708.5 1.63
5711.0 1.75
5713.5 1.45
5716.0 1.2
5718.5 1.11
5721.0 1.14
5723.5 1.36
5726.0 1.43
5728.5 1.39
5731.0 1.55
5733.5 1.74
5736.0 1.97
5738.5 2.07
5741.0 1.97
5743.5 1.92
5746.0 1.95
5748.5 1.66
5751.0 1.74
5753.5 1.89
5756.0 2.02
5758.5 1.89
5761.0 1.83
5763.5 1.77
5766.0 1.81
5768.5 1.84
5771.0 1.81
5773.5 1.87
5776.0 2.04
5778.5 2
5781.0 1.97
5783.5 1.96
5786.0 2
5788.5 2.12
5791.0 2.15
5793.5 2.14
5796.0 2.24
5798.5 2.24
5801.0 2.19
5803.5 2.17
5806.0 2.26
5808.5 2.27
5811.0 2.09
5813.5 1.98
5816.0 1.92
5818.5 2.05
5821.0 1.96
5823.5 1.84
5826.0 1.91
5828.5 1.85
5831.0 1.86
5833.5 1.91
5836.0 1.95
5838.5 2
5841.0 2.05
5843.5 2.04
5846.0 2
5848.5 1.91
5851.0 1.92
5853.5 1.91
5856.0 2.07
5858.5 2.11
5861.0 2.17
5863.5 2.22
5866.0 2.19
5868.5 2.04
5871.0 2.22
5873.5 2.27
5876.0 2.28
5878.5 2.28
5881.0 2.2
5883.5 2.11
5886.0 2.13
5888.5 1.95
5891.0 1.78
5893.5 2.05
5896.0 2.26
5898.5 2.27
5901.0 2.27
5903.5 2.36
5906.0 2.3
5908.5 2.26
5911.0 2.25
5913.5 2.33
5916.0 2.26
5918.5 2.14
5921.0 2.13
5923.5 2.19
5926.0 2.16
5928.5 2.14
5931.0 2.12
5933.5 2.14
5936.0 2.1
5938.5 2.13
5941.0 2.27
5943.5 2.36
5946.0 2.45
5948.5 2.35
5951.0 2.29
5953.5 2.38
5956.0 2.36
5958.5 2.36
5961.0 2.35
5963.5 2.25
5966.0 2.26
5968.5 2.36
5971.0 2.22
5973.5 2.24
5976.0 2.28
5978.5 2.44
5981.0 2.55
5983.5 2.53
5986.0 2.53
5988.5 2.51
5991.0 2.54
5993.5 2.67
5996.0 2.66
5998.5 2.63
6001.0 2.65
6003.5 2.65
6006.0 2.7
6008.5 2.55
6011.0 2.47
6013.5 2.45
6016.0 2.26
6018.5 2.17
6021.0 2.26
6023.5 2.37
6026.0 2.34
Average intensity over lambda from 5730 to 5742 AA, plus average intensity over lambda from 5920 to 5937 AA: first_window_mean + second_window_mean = 4.0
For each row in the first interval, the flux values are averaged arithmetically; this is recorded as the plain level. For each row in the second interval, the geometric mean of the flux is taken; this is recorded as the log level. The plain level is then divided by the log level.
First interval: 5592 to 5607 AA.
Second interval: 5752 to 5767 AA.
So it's 0.918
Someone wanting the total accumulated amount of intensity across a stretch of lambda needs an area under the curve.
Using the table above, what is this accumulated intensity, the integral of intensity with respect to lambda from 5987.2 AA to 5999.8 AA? 33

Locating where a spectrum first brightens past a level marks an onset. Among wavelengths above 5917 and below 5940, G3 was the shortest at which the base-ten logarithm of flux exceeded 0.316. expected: 5918.5 AA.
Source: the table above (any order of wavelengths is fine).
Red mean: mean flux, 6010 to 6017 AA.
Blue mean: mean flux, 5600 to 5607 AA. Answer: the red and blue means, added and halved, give 2.09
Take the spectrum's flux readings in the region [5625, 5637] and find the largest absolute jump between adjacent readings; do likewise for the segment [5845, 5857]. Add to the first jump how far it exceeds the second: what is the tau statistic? 0.30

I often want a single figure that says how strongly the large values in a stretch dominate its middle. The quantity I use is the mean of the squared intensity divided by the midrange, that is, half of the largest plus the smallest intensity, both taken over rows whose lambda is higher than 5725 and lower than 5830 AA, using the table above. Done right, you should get 2.08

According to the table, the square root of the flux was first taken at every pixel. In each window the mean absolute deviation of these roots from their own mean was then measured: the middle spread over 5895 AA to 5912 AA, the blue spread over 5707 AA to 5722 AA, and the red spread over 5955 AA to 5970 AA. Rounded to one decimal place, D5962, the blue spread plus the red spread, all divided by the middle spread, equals 12.3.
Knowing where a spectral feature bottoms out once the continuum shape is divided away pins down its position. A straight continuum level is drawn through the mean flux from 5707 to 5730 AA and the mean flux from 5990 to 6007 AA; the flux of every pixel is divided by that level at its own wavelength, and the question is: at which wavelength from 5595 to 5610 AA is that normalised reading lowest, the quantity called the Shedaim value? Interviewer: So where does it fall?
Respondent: 5608.5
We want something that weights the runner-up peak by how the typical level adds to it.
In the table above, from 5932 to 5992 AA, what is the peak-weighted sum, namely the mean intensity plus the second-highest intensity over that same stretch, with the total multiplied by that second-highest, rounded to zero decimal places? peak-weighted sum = 12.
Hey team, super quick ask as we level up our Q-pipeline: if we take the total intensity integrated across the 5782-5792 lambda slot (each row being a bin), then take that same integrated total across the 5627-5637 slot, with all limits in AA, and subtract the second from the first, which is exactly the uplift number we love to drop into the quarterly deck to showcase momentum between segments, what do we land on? 1.2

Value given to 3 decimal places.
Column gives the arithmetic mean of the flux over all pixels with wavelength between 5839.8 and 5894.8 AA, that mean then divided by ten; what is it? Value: 0.209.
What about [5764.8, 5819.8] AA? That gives 0.205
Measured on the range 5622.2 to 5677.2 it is 0.181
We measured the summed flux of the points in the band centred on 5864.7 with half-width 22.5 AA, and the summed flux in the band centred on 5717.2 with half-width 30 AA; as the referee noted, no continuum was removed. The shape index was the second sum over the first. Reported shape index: 1.0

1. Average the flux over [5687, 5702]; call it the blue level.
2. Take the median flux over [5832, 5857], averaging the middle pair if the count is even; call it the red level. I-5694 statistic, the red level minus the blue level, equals 0.24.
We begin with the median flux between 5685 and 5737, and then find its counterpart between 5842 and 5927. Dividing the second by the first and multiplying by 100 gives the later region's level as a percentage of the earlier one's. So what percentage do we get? 134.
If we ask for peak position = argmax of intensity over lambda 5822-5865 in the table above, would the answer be 5863.5 AA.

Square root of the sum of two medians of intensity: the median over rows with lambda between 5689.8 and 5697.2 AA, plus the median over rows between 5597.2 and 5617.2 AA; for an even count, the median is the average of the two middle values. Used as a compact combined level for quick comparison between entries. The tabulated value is 1.85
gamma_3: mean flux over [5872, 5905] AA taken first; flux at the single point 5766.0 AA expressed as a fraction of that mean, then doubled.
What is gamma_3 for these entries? 1.67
